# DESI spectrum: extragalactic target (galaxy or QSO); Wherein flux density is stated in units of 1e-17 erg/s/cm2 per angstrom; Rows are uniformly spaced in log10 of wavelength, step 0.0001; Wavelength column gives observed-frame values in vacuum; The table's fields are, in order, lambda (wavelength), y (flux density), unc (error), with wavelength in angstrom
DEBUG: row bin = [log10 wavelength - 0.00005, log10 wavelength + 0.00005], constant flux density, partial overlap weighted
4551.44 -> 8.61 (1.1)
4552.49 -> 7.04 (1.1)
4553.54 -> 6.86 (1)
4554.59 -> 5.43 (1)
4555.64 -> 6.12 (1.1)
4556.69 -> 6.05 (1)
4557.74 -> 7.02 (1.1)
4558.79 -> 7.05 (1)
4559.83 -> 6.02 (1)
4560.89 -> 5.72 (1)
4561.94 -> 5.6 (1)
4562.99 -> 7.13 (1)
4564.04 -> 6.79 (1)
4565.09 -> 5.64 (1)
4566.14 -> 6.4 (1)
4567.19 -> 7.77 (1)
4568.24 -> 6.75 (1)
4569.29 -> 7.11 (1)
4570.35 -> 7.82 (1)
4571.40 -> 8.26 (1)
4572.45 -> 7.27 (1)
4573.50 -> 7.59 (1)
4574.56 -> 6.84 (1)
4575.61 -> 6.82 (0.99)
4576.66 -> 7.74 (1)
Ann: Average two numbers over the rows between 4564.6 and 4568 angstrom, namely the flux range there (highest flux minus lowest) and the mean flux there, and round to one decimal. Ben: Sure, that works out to 4.4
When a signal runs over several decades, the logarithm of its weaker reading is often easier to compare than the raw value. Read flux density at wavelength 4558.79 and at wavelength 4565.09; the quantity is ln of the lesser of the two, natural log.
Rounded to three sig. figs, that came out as 1.73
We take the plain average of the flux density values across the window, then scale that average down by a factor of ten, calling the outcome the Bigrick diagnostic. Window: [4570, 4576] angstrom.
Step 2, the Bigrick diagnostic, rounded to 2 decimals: 0.74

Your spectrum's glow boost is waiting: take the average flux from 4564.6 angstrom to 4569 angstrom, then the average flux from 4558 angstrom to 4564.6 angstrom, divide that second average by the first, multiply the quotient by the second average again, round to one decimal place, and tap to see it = 6.1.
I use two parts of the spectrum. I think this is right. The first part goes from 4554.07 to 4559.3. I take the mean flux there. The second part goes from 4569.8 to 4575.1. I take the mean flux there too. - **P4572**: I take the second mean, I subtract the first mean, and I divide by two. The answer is 0.61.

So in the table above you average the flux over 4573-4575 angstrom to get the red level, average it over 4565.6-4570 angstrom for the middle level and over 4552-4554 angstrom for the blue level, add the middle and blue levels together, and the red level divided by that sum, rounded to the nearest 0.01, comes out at 0.52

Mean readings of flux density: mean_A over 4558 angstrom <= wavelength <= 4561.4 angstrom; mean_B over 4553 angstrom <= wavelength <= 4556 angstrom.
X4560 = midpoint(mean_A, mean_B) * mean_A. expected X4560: 39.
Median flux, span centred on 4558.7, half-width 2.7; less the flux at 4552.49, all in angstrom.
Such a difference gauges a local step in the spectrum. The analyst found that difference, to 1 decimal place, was -1.0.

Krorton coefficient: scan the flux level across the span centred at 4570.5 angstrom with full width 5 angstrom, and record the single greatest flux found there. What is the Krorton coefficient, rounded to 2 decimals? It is 8.26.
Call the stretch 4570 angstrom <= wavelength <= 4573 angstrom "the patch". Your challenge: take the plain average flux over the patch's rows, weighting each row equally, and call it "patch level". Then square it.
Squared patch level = 61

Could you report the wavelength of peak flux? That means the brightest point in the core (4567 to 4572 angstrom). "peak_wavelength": 4571.40 angstrom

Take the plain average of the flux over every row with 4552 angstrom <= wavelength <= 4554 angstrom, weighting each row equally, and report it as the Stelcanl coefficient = 6.95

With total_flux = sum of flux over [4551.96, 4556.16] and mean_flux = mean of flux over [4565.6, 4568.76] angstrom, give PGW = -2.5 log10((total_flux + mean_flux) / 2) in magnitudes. -3.02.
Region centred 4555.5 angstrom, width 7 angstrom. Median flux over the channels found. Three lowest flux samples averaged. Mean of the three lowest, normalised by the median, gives 0.855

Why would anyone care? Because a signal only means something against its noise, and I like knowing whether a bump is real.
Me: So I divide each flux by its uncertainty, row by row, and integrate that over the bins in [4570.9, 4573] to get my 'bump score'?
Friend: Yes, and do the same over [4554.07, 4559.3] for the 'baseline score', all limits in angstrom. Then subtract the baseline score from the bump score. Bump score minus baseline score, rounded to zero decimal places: -16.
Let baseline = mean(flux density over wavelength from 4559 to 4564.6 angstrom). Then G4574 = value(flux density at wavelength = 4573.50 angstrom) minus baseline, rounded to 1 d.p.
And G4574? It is 1.3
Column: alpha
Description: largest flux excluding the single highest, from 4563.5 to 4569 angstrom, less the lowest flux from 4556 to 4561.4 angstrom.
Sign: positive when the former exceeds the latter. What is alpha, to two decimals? 1.07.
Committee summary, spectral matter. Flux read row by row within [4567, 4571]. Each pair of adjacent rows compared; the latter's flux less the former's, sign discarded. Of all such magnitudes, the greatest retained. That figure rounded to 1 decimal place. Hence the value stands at 1.0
